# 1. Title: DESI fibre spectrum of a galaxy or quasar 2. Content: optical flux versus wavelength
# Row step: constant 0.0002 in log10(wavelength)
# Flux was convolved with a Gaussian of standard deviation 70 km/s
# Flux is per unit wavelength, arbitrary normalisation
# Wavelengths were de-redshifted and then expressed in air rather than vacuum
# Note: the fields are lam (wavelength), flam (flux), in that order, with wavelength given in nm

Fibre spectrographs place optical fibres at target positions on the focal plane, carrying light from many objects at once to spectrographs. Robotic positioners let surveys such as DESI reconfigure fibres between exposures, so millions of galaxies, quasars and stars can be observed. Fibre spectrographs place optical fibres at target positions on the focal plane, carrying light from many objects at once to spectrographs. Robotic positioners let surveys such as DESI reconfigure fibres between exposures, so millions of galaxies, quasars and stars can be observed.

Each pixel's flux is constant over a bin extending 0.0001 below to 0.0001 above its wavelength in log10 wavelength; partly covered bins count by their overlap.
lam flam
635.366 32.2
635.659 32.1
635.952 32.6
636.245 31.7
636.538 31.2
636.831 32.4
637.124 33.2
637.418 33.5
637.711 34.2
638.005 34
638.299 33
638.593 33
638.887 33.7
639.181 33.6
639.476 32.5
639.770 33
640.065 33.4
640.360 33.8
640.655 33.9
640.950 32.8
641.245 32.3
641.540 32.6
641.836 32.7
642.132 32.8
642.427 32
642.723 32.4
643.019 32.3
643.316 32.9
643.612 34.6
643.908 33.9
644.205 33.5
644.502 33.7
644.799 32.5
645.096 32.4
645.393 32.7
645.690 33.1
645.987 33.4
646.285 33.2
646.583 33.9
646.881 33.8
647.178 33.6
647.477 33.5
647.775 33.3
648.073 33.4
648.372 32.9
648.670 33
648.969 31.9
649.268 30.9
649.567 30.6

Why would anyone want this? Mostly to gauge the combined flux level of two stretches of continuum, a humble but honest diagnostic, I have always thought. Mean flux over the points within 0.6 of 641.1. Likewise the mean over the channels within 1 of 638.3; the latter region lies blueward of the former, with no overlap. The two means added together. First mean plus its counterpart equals 66.5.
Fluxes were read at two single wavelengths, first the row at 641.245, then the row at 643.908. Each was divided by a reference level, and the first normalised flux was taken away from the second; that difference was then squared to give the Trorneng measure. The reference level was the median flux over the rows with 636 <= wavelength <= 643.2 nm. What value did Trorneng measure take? 0.0024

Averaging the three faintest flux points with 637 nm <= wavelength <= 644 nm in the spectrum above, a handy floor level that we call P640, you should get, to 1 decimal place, 32.2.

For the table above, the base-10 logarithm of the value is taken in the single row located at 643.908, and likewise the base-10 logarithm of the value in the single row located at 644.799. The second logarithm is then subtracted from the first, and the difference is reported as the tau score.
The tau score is 0.018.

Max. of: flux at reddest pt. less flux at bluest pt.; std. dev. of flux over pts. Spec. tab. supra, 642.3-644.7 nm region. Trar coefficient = 1.7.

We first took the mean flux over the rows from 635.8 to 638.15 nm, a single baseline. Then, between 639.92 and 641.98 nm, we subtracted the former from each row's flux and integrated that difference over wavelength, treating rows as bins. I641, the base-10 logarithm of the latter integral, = -0.34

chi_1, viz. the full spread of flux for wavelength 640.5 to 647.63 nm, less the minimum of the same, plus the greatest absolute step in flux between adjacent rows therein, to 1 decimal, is -27.7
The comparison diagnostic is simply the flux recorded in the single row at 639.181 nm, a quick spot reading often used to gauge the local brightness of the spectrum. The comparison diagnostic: 33.6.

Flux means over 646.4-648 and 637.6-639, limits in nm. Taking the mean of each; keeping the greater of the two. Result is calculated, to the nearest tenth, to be 33.6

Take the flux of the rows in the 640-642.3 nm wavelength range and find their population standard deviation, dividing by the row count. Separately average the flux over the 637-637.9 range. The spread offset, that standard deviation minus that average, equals -33.1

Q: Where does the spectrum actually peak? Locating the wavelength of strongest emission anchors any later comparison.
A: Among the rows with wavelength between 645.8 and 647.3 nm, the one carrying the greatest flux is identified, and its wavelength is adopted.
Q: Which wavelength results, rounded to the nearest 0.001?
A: 646.583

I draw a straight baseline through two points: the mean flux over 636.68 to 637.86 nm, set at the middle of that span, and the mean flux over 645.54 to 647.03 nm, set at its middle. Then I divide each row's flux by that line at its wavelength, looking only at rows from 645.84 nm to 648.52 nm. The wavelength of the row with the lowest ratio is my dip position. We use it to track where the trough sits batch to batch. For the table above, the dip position 648.372 nm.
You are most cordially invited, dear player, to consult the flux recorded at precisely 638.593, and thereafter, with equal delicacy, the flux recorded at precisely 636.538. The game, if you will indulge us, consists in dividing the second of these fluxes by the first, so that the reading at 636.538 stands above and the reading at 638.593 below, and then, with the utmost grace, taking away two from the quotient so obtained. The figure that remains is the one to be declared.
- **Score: -1.05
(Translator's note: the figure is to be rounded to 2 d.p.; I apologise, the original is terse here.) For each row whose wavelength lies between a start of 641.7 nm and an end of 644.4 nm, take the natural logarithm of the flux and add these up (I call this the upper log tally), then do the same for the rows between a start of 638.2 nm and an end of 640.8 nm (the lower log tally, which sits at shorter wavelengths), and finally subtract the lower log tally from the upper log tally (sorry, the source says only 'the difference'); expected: -0.09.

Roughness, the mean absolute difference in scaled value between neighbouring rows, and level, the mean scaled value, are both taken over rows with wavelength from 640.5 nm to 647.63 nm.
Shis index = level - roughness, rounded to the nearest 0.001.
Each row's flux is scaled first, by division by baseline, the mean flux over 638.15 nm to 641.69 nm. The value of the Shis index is 0.985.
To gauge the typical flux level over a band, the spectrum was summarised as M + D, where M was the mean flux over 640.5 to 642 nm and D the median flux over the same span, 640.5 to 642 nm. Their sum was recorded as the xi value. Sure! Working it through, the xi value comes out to 65.6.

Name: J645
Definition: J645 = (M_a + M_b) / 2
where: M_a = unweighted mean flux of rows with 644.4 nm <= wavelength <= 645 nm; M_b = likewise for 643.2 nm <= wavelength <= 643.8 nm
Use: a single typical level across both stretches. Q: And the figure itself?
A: 33.4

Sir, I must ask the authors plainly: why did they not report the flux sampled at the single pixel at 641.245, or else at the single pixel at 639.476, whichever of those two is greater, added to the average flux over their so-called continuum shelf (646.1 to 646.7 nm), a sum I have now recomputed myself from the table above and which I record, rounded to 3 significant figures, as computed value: 66.0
